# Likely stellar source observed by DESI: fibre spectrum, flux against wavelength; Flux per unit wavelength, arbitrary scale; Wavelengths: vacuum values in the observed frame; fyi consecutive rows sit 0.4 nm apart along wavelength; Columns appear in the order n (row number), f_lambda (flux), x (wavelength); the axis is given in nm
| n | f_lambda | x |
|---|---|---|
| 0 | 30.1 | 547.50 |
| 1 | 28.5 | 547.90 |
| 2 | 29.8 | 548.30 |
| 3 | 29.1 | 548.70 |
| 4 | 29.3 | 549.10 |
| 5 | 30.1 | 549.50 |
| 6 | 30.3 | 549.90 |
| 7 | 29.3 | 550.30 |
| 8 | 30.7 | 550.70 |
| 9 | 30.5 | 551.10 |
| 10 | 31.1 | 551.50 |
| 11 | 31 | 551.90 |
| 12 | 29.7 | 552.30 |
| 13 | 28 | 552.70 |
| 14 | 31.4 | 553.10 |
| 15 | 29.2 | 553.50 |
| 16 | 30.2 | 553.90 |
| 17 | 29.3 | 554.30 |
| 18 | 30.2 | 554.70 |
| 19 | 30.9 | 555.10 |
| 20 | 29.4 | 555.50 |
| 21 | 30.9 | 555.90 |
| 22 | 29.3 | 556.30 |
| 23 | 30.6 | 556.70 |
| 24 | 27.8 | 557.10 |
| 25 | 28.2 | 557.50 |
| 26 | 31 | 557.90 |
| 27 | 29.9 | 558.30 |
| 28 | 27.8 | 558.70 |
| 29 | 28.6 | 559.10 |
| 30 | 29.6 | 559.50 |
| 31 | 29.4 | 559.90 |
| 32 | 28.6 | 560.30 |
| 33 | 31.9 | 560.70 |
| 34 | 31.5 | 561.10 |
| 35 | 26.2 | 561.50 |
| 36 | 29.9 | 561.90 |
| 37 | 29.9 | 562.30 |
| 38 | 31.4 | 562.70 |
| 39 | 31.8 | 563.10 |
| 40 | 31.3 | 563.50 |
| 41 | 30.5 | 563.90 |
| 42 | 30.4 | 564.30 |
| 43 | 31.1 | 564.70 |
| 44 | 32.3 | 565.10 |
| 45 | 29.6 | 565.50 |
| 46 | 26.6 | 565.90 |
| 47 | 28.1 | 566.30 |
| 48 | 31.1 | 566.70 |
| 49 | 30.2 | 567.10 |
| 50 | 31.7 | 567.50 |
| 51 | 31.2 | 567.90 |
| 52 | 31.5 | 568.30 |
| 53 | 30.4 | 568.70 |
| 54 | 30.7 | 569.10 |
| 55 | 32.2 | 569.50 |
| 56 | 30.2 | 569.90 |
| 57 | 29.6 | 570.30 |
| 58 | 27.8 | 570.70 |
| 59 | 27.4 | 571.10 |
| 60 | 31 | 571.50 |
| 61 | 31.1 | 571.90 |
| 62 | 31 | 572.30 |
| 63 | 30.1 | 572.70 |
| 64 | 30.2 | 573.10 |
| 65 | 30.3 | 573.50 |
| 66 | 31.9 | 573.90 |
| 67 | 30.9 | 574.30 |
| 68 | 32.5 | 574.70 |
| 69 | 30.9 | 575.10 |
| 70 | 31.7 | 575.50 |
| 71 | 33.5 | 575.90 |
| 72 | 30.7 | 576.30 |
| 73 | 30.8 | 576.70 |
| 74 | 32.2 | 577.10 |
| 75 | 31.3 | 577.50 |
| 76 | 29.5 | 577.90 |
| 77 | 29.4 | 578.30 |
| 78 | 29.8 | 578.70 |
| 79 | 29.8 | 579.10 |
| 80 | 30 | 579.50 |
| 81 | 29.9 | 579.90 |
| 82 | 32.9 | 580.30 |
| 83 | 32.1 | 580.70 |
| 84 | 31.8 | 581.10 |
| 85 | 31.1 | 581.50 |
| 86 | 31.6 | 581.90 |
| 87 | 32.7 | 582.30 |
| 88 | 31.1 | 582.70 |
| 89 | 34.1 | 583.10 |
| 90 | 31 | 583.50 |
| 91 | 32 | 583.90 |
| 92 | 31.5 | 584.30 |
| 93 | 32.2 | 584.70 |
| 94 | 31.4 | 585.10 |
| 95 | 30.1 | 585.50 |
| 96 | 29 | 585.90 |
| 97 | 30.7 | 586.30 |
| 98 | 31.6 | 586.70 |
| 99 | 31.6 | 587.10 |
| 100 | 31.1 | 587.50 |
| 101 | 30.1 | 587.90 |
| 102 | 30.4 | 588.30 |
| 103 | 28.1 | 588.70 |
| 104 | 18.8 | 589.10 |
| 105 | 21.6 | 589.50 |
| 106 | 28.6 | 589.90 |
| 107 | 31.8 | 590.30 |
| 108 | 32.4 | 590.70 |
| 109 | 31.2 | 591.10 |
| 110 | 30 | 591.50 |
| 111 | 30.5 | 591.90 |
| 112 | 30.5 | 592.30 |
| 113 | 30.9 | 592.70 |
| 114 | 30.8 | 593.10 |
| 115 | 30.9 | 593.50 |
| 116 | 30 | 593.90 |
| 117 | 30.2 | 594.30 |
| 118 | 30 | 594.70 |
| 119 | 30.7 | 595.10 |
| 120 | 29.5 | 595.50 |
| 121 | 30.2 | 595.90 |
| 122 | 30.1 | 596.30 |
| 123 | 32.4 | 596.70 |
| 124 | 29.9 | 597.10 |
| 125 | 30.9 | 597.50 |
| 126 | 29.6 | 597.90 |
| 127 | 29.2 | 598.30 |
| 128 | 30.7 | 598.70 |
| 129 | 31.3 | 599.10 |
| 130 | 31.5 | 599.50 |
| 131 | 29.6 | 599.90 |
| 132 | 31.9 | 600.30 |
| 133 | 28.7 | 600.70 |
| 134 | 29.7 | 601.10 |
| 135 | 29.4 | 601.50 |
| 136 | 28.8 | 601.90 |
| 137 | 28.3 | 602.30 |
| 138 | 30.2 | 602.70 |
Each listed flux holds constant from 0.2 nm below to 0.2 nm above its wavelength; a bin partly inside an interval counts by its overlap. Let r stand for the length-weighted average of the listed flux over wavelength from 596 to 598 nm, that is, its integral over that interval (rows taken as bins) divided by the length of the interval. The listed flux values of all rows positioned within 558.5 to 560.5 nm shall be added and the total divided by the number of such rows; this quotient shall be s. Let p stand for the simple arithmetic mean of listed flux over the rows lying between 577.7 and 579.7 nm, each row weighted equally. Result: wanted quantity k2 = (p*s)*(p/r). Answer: 830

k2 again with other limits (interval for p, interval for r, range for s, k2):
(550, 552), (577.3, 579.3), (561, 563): 926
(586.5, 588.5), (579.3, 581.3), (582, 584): 984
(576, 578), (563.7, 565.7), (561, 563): 924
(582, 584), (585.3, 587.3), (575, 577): 1067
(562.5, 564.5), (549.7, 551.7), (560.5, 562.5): 950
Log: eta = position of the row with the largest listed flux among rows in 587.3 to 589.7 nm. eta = 587.50 nm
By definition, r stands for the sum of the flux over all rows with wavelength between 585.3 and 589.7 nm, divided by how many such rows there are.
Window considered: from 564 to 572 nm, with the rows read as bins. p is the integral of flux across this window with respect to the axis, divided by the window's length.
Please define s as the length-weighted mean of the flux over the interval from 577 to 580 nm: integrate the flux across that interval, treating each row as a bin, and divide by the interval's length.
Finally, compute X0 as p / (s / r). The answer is 28.5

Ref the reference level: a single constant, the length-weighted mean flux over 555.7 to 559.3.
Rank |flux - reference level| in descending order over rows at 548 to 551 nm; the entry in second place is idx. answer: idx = 1.0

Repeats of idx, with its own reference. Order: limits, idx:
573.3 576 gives 3.2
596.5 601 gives 2.6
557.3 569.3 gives 3.0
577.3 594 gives 7.7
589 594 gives 7.7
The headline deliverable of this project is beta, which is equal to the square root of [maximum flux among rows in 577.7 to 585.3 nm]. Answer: 5.84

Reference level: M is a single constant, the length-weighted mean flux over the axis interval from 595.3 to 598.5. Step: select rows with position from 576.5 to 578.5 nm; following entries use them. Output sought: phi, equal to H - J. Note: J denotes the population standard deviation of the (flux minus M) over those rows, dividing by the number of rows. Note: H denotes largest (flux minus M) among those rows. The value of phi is 0.90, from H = 2.0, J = 1.07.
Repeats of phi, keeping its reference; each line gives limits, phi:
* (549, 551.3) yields -0.07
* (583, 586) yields 2.46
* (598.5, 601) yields 0.55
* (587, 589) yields 0.17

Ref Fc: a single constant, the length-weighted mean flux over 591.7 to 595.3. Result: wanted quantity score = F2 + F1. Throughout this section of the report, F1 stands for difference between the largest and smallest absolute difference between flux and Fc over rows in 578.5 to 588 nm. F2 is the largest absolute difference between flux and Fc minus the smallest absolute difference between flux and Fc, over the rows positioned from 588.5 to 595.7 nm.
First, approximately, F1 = 3.40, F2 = 11.7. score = 15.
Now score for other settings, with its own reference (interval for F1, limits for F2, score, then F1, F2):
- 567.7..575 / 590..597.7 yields 5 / 3.00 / 1.9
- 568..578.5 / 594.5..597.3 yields 5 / 3.00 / 1.7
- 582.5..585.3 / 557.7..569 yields 7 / 3.10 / 4.3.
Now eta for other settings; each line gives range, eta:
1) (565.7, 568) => 567.50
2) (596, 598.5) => 596.70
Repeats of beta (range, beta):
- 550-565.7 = 5.68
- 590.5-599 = 5.69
